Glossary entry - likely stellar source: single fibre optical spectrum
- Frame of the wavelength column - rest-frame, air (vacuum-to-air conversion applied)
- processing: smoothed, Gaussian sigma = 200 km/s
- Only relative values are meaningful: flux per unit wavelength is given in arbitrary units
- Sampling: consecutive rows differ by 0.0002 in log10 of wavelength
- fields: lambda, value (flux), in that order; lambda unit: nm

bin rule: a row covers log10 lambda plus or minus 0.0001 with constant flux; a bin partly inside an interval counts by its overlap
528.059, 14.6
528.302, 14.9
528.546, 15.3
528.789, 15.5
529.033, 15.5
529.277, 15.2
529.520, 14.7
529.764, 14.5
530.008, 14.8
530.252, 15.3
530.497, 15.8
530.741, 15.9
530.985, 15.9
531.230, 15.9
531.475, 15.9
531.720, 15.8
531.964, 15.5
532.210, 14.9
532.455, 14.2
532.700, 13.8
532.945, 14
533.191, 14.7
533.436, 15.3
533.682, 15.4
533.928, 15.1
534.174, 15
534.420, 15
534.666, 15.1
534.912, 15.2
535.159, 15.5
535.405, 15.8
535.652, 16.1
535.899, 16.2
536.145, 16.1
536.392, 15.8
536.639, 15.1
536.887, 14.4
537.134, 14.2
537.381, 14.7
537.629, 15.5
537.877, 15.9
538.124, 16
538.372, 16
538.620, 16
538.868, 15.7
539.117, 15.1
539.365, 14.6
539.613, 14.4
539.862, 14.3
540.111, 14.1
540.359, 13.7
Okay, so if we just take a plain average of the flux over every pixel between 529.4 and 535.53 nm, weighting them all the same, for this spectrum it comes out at 15.2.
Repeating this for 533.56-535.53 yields 15.3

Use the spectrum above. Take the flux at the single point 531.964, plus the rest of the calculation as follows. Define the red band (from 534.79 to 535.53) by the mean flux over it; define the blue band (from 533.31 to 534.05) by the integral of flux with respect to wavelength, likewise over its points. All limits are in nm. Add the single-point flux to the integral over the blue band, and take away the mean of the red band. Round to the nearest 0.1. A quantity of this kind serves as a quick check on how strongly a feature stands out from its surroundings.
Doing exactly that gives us 11.3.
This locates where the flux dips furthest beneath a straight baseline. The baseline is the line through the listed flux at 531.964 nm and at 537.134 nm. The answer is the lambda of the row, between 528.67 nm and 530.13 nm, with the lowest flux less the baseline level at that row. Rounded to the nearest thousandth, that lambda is 529.764 nm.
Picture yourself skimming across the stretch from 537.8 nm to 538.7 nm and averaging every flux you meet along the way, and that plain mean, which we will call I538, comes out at 16.0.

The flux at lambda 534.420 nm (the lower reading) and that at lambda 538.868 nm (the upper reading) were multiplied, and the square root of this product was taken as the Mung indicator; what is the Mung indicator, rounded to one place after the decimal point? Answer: 15.3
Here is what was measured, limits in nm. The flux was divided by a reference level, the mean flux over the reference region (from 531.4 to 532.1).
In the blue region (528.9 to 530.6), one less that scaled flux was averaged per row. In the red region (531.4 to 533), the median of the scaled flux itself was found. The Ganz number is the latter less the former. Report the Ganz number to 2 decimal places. 0.91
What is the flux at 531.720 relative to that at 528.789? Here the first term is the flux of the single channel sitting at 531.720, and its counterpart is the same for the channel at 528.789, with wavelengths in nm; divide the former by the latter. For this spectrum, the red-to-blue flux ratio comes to 1.02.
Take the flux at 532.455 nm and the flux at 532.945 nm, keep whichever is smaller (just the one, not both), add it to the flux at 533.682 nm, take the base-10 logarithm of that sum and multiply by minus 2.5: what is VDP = -3.67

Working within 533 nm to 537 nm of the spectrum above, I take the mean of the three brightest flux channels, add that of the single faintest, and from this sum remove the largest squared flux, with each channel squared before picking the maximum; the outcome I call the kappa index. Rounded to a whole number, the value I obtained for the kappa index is -232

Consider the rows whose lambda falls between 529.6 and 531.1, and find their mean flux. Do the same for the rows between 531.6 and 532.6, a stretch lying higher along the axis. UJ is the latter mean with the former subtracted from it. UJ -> -0.27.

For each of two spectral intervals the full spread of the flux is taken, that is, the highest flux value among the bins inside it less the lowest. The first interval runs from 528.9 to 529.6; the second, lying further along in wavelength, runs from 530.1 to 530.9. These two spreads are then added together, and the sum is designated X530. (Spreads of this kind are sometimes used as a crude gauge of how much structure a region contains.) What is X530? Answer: 1.40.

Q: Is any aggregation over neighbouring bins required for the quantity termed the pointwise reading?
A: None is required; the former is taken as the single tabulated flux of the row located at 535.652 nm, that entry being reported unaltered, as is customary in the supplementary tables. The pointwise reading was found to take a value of 16.1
